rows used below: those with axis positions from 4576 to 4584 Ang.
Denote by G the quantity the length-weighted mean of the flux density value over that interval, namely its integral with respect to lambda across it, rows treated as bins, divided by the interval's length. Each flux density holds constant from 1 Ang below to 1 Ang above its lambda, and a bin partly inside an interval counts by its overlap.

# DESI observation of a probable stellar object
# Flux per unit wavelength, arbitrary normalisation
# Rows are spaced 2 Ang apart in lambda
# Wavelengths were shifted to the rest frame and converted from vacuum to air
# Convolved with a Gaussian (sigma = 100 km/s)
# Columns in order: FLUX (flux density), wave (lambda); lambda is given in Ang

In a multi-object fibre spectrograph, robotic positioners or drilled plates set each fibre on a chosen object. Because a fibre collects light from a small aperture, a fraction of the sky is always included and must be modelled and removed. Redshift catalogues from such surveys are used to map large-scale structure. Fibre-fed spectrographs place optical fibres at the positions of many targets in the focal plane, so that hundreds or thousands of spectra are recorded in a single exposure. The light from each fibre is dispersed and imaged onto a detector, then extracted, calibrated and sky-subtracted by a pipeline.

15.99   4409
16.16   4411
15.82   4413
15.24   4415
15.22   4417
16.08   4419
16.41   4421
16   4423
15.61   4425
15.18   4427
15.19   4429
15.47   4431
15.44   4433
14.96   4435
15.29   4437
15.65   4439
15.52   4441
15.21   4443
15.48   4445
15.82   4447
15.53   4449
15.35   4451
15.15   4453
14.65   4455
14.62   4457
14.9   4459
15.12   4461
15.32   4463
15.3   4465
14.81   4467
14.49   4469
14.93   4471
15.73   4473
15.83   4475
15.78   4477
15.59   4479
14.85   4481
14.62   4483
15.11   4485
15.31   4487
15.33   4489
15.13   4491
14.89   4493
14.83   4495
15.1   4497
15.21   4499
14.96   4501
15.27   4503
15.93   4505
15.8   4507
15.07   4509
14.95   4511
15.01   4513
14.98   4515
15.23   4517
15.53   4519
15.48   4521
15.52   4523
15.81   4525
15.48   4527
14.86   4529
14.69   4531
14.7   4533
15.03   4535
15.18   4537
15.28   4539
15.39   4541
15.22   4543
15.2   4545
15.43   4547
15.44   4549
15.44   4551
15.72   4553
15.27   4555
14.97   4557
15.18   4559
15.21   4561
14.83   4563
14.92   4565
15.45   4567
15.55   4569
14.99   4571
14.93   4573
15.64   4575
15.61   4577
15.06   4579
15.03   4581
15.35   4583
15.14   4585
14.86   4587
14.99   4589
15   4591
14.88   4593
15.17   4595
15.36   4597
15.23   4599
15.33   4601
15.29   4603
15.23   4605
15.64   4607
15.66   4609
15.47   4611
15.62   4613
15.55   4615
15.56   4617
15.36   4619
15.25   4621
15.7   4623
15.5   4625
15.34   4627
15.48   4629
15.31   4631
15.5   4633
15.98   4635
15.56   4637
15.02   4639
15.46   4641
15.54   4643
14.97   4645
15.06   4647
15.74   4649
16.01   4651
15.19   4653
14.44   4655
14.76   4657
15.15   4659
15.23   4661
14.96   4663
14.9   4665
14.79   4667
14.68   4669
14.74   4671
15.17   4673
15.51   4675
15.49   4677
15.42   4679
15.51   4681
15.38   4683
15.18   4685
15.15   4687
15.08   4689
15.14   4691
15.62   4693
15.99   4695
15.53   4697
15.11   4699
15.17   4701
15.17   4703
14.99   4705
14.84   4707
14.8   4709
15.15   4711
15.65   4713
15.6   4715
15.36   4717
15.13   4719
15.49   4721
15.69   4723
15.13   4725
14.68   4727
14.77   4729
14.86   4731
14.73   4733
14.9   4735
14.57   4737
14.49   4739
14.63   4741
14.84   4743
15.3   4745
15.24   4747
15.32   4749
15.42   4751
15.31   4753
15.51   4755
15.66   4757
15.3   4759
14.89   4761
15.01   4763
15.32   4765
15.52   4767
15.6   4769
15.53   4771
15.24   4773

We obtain 15.3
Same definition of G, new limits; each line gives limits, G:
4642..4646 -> 15.3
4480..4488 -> 15.0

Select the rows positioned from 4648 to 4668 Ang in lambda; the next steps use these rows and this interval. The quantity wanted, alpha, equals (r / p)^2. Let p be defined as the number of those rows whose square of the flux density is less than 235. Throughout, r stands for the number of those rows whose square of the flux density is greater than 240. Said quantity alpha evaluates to 0.06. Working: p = 8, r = 2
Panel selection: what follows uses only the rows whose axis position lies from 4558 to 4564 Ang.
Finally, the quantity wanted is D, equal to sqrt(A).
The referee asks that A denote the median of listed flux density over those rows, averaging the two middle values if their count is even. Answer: 3.90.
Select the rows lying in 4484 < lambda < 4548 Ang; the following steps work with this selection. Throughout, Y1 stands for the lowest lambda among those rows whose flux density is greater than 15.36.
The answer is 4505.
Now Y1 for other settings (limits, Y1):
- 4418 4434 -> 4419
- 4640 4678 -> 4641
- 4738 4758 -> 4751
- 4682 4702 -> 4683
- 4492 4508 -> 4505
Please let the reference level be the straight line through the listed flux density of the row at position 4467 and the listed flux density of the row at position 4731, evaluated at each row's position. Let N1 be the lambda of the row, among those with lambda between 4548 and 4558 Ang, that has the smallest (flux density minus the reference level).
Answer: 4557 Ang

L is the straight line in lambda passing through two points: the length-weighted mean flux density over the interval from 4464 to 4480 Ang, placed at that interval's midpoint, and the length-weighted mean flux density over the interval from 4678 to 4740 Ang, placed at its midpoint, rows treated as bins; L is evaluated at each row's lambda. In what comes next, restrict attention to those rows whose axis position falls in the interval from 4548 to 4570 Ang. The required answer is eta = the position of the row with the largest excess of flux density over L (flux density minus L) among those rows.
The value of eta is 4553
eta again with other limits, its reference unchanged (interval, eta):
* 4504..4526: 4505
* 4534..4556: 4553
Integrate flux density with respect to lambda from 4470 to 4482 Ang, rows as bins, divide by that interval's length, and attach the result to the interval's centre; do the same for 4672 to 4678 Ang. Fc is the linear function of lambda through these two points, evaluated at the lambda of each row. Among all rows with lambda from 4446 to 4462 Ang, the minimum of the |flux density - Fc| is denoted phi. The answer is 0.07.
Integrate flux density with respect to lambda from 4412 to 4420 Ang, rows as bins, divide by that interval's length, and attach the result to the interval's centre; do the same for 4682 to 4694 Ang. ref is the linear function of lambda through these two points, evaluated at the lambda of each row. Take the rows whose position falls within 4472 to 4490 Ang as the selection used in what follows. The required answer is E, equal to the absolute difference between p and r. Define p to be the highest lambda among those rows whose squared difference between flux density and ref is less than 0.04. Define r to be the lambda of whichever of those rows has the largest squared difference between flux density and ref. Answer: 6 Ang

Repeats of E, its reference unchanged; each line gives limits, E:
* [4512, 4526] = 8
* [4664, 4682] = 10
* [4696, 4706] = 6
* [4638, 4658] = 2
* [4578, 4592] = 4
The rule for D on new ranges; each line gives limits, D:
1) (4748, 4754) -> 3.91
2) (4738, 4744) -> 3.82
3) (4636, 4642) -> 3.93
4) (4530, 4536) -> 3.83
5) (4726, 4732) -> 3.84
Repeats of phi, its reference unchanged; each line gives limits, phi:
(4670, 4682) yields 0.03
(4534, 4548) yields 0.00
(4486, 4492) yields 0.12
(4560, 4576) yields 0.03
